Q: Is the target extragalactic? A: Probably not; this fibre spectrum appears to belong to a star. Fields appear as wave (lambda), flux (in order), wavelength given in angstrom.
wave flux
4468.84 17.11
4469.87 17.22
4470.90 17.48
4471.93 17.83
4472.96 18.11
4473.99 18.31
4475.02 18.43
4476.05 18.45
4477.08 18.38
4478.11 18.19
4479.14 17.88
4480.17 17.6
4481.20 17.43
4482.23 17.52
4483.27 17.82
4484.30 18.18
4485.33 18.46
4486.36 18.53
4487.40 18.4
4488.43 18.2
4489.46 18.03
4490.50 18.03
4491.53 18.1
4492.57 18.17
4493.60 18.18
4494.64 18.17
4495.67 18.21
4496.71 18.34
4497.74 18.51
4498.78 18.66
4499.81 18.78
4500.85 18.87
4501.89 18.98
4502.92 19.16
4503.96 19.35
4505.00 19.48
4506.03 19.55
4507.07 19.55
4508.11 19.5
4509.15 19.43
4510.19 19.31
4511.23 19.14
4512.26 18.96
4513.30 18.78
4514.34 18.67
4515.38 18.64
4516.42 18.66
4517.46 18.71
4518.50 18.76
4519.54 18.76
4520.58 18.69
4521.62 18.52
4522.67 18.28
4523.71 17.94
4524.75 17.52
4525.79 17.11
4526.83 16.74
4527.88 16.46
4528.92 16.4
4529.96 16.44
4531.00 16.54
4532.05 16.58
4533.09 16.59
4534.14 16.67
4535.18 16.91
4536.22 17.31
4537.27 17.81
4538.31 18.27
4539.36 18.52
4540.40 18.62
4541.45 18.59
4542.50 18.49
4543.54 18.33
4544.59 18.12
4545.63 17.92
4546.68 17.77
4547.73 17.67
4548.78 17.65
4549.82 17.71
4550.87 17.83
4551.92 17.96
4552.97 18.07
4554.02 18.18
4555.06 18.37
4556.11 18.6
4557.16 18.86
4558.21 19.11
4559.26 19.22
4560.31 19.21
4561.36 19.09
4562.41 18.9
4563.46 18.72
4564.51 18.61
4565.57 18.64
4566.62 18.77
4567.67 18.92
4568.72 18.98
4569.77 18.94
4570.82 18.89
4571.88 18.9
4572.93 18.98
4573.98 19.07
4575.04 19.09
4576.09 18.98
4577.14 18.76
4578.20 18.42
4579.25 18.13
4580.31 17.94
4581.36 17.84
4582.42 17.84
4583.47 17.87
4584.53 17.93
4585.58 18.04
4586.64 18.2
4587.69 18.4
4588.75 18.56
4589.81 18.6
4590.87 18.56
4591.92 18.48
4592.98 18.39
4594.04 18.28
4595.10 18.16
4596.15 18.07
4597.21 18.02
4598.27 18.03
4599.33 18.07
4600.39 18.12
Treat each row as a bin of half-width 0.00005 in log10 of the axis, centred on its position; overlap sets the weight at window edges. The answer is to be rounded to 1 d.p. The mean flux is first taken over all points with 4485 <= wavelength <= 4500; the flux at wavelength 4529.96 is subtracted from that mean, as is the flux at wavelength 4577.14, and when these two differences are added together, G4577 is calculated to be 1.4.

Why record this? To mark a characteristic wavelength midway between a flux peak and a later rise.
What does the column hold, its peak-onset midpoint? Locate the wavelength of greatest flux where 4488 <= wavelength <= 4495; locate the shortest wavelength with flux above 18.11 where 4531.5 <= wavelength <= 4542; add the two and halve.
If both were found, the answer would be 4513.4 angstrom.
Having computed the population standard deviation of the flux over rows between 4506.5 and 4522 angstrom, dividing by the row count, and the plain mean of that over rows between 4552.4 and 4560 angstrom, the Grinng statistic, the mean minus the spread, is 18.3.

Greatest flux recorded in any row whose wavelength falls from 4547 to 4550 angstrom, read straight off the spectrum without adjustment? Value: 17.71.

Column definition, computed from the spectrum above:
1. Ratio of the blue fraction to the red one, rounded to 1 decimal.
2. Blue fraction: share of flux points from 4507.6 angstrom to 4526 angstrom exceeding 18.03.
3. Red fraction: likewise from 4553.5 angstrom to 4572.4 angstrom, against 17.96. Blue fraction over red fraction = 0.8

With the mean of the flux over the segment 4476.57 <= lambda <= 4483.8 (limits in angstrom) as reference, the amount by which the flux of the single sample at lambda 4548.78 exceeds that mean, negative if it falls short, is -0.2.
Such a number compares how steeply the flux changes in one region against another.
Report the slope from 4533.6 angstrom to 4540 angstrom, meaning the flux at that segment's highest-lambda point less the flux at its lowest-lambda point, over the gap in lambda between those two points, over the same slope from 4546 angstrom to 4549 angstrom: -6.2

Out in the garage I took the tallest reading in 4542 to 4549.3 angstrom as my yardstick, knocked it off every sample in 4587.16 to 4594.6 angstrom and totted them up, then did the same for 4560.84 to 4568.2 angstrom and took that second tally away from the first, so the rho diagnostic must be -2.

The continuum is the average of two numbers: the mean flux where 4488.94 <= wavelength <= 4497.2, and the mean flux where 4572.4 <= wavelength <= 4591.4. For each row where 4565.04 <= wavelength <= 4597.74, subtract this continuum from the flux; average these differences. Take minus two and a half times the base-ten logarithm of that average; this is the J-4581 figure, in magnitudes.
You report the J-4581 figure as 1.8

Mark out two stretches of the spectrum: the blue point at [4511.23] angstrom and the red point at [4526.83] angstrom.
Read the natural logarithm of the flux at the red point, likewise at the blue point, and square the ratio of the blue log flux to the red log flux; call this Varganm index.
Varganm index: 1.10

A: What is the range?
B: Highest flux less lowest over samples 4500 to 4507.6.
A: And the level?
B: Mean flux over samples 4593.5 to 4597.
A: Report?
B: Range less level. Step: -17.5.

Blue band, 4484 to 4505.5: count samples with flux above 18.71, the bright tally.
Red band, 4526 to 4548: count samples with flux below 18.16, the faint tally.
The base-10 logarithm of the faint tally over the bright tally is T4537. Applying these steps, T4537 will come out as 0.40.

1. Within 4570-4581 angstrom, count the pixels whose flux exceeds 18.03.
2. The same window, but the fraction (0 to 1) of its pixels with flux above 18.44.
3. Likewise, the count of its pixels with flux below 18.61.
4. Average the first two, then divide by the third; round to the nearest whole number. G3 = 2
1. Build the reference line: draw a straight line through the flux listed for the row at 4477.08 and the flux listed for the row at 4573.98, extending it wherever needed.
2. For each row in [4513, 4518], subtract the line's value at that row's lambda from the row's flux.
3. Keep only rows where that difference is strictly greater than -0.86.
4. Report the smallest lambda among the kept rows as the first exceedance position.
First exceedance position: 4513.30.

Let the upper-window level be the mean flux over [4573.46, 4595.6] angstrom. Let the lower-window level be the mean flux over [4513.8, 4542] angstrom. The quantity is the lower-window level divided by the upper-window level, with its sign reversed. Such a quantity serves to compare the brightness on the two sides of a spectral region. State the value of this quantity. -0.97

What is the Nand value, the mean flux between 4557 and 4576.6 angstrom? 18.9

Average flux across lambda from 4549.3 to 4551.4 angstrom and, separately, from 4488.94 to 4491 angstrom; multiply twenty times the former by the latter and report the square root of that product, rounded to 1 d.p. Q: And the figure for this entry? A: 80.0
